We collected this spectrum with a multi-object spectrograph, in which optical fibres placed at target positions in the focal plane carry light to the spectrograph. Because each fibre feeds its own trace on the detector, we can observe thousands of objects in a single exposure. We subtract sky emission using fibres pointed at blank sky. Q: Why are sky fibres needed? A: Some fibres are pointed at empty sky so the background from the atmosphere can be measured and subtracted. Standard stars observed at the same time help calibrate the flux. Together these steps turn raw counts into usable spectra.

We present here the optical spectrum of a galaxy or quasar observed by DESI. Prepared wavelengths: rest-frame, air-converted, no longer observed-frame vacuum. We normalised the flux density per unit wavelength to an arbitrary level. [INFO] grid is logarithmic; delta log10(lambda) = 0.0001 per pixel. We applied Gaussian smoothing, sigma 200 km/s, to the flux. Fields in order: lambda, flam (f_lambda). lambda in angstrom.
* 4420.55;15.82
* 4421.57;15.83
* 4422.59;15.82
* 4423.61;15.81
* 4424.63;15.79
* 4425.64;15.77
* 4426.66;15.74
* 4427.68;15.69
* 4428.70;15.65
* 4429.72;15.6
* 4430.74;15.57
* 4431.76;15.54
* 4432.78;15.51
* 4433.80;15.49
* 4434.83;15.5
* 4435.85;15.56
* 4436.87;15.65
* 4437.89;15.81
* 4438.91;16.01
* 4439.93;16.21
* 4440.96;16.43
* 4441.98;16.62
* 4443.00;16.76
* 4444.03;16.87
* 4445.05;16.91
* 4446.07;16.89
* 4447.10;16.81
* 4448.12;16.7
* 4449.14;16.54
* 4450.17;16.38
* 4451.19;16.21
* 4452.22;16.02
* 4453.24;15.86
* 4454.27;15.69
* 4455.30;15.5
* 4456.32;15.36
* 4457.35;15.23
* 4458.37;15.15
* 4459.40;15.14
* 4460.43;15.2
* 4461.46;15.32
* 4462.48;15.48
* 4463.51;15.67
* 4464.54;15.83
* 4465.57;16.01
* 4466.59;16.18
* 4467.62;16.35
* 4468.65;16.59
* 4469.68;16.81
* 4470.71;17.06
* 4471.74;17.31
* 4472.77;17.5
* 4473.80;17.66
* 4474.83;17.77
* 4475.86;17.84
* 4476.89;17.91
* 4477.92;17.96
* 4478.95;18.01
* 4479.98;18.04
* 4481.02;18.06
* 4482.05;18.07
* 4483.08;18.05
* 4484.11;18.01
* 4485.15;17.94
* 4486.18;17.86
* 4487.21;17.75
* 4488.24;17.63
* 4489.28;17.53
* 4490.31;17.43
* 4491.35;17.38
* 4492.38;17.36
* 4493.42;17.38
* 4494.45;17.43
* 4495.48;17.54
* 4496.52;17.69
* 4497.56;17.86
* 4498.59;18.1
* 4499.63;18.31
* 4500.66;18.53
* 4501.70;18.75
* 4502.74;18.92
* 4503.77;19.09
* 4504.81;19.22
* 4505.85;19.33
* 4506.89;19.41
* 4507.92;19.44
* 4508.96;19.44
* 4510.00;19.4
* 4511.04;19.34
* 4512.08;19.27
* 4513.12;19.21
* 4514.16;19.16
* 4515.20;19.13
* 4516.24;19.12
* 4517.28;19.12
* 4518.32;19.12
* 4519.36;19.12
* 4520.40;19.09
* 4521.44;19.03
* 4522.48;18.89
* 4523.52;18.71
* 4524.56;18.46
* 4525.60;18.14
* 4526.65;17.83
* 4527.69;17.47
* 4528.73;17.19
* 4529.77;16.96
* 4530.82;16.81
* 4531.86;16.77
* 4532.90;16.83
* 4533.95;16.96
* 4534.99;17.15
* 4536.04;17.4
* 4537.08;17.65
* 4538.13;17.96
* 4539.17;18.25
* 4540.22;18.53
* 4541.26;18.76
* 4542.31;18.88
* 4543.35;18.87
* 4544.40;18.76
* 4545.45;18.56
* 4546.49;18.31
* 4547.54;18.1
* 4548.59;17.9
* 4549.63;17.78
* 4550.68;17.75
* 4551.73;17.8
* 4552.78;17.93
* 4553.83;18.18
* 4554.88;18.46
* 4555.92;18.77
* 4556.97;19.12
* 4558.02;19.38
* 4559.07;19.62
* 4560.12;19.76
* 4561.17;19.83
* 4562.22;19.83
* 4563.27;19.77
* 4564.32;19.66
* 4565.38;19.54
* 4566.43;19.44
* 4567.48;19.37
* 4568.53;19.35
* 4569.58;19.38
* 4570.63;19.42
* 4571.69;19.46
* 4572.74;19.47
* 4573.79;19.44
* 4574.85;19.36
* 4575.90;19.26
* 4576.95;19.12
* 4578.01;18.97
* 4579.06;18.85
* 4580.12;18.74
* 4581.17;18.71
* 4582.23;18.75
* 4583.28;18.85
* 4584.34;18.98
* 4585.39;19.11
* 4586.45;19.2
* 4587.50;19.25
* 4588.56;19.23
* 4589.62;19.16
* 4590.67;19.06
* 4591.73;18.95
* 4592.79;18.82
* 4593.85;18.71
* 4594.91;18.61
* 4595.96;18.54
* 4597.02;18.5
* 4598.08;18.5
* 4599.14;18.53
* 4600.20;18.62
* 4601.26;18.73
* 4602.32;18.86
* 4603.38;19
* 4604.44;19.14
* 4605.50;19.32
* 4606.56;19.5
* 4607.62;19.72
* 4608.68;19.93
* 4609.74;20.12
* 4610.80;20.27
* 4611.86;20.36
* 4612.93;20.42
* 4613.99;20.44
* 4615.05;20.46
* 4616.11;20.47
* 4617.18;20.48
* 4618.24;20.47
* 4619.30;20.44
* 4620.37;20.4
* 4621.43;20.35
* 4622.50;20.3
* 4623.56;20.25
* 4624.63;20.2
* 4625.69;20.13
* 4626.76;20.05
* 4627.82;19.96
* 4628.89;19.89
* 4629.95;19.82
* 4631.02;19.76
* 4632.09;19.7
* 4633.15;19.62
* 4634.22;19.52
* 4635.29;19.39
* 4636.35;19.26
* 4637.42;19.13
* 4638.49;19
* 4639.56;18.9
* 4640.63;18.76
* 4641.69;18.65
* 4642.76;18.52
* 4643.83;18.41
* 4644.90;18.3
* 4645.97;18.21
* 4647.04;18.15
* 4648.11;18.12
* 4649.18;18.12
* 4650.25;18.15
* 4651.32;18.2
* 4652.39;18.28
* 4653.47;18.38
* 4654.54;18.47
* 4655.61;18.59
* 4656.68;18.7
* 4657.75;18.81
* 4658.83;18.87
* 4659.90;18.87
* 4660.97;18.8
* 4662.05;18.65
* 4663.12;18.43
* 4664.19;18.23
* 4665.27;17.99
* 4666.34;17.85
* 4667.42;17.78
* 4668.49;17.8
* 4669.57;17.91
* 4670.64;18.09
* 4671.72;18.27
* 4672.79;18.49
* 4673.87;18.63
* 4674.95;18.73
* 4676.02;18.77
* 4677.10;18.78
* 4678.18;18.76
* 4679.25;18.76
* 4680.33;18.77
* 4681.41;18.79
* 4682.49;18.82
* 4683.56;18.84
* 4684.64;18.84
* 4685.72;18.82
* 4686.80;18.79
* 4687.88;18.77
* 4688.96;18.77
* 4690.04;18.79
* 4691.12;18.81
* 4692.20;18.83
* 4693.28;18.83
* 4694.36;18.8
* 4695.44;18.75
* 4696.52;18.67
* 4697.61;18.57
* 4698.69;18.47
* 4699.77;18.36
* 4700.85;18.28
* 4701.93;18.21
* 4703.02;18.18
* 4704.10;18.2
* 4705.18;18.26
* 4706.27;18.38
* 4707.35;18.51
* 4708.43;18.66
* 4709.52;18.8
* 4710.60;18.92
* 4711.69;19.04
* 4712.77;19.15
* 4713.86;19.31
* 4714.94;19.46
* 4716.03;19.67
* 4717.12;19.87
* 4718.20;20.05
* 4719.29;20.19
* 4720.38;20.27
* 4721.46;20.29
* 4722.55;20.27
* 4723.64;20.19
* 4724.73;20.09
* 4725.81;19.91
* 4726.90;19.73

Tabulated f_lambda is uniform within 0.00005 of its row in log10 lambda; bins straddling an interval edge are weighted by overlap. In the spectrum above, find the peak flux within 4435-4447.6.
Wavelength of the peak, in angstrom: 4445.05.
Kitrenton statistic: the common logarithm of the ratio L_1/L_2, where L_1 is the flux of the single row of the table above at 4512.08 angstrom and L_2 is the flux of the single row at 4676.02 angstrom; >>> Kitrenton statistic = 0.011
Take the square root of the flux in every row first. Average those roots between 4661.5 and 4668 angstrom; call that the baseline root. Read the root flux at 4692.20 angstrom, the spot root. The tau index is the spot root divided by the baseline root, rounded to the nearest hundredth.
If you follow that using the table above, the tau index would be 1.02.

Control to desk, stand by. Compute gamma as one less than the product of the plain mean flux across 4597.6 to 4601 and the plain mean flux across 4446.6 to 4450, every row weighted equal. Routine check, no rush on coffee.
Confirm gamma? 308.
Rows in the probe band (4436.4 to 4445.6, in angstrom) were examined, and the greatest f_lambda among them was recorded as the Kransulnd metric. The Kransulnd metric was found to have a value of 16.91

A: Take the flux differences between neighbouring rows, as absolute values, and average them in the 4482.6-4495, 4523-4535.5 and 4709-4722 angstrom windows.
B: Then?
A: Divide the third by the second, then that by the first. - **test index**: 9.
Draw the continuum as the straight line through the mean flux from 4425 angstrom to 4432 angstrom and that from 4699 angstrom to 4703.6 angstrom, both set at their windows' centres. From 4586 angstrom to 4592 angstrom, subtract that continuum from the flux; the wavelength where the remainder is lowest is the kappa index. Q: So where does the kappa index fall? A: 4591.73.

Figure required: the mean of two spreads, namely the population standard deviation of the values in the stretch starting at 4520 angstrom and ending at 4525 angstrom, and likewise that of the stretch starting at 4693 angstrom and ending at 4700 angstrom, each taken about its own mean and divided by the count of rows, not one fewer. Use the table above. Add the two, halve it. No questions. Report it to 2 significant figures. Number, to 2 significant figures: 0.20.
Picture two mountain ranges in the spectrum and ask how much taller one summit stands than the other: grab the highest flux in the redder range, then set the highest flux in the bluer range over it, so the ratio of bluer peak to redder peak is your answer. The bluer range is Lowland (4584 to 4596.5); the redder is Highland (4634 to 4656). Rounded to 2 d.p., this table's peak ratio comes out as 0.99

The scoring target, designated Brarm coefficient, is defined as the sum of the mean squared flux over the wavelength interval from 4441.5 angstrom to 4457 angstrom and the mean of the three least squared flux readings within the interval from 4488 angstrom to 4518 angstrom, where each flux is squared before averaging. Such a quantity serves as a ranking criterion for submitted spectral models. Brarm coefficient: 569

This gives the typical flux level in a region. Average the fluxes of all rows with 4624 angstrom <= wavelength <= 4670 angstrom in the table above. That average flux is 18.8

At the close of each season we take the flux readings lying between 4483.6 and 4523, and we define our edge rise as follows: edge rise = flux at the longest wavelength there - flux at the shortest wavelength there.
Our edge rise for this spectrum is 0.88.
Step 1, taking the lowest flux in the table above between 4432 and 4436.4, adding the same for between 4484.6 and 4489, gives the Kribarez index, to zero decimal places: 33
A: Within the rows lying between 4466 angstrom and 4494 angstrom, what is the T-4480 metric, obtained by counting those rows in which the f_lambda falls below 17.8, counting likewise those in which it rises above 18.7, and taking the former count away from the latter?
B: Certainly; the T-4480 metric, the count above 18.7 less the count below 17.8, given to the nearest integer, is -16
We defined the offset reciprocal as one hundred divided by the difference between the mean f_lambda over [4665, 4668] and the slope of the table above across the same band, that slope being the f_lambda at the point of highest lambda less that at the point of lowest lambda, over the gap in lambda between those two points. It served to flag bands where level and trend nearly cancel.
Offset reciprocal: 5.56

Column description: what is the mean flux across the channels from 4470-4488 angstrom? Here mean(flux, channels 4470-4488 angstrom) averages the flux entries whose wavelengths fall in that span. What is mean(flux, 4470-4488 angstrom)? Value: 17.8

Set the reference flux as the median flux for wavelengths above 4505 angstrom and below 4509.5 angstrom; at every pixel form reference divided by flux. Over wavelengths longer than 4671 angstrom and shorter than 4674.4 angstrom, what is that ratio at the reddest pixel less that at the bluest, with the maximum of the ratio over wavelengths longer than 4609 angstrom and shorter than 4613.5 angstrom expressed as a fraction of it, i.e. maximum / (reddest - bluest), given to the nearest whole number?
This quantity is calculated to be -47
